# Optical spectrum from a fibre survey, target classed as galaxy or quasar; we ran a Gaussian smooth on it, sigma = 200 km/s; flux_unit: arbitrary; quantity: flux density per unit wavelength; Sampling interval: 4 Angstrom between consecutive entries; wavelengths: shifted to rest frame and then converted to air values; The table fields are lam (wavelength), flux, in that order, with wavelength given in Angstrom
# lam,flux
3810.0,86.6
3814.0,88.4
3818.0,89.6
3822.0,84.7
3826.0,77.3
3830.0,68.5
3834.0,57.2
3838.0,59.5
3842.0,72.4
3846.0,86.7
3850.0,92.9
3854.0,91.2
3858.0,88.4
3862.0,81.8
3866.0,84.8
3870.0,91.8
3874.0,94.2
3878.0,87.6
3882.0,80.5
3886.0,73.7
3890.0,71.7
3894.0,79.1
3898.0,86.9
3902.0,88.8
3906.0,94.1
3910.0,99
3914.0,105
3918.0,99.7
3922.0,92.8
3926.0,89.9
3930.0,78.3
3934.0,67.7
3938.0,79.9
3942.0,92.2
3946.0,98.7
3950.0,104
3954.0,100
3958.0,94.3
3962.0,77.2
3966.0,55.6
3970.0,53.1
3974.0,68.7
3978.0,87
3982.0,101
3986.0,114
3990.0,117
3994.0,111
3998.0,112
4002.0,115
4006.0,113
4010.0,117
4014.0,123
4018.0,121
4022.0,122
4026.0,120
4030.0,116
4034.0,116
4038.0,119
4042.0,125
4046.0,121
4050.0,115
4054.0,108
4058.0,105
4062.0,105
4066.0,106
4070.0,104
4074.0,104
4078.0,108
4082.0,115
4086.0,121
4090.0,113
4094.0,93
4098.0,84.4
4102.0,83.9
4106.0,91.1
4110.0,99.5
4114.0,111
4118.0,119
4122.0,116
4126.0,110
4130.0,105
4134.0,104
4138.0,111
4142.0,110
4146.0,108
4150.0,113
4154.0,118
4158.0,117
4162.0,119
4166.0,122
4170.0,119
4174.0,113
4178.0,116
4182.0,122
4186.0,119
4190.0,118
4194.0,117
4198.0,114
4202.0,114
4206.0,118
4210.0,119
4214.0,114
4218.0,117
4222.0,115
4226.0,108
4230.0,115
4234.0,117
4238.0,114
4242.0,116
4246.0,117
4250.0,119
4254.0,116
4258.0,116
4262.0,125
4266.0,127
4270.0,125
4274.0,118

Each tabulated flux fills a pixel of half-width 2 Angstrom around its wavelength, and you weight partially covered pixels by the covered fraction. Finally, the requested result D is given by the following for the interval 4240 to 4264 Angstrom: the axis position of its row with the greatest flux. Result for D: 4262.0 Angstrom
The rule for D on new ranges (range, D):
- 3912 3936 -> 3914.0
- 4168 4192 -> 4182.0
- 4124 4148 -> 4138.0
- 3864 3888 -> 3874.0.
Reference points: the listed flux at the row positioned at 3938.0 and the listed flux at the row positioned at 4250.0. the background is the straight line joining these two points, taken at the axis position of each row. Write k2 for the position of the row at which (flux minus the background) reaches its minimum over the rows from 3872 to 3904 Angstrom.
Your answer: 3890.0 Angstrom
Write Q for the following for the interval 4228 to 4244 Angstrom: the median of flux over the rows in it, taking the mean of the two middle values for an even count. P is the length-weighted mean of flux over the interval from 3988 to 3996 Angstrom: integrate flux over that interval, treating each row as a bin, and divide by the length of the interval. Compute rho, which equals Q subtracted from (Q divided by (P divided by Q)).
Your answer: 2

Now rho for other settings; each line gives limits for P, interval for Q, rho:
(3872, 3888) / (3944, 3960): 18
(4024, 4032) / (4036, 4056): 1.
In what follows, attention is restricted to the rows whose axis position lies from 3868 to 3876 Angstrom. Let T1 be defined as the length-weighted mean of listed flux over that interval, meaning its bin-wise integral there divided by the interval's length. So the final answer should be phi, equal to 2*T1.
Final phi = 186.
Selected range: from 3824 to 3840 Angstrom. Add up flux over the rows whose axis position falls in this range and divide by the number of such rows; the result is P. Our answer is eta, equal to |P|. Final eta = 66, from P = 66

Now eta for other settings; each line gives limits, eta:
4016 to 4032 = 120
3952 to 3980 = 77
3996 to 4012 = 114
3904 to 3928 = 97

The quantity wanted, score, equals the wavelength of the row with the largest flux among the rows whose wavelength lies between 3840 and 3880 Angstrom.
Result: 3874.0 Angstrom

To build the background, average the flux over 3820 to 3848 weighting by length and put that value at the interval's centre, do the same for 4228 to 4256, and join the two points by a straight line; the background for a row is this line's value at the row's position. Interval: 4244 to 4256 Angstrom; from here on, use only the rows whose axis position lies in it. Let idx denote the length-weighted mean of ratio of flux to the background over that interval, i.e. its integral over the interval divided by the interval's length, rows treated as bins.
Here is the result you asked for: 1.00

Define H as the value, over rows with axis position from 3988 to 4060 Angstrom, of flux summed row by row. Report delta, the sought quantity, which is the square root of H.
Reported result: 46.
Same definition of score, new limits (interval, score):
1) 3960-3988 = 3986.0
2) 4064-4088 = 4086.0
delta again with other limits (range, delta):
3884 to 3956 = 40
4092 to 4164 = 44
